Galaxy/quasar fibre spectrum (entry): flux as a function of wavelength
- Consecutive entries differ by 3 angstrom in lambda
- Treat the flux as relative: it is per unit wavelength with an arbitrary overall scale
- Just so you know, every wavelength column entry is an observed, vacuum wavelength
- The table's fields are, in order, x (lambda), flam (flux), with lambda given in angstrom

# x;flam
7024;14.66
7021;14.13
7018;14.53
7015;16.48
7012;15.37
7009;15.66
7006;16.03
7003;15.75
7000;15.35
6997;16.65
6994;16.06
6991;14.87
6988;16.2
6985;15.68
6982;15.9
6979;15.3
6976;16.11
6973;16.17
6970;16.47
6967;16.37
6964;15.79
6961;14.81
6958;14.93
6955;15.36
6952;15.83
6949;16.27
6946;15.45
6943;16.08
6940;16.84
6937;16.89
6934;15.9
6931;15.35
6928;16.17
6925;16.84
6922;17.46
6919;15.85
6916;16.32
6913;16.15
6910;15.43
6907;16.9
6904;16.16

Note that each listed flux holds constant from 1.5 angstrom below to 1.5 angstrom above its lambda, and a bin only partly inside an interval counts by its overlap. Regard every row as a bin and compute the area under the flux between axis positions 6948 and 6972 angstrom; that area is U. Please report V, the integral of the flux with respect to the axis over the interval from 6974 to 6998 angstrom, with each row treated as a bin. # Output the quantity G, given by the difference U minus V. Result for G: -3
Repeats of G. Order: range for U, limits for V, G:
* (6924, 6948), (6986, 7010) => 9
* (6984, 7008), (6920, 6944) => -15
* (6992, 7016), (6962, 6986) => -2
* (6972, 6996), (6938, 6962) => 1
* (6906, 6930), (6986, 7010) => 13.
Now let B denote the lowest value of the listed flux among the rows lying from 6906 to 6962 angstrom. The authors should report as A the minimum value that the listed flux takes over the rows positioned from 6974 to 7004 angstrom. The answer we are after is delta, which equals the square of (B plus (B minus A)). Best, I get 218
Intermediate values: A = 14.87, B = 14.81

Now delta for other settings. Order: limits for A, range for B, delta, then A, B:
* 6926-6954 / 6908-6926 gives 241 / 15.35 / 15.43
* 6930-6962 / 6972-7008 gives 223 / 14.81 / 14.87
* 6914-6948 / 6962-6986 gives 233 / 15.35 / 15.3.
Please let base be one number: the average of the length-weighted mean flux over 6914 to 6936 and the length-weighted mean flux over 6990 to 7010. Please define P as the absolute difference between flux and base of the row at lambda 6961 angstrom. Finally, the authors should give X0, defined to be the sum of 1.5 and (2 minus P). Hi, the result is 2.3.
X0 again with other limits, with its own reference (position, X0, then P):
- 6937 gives 2.6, 0.9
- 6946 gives 2.9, 0.6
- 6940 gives 2.7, 0.8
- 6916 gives 3.2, 0.3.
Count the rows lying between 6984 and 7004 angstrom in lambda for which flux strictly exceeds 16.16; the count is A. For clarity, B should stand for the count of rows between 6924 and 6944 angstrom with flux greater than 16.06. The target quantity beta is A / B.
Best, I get 0.40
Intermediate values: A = 2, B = 5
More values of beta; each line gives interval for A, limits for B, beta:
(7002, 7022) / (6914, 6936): 0.25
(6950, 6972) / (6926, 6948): 0.50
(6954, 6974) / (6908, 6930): 0.60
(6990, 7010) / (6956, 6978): 0.25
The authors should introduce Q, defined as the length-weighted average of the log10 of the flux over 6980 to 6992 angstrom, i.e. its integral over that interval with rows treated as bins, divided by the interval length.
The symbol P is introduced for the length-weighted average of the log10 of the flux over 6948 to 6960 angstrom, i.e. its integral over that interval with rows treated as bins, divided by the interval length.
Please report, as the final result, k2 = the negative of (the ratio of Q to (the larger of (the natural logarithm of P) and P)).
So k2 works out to -1.003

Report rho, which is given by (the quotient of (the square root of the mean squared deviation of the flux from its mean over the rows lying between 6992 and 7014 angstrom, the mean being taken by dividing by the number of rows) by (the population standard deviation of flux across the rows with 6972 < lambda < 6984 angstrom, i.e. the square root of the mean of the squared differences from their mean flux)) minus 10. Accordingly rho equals -8.78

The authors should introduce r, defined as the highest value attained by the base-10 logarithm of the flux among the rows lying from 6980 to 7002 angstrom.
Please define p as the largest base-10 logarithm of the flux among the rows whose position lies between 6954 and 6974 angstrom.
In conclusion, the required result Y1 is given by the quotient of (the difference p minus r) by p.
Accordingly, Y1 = -0.004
